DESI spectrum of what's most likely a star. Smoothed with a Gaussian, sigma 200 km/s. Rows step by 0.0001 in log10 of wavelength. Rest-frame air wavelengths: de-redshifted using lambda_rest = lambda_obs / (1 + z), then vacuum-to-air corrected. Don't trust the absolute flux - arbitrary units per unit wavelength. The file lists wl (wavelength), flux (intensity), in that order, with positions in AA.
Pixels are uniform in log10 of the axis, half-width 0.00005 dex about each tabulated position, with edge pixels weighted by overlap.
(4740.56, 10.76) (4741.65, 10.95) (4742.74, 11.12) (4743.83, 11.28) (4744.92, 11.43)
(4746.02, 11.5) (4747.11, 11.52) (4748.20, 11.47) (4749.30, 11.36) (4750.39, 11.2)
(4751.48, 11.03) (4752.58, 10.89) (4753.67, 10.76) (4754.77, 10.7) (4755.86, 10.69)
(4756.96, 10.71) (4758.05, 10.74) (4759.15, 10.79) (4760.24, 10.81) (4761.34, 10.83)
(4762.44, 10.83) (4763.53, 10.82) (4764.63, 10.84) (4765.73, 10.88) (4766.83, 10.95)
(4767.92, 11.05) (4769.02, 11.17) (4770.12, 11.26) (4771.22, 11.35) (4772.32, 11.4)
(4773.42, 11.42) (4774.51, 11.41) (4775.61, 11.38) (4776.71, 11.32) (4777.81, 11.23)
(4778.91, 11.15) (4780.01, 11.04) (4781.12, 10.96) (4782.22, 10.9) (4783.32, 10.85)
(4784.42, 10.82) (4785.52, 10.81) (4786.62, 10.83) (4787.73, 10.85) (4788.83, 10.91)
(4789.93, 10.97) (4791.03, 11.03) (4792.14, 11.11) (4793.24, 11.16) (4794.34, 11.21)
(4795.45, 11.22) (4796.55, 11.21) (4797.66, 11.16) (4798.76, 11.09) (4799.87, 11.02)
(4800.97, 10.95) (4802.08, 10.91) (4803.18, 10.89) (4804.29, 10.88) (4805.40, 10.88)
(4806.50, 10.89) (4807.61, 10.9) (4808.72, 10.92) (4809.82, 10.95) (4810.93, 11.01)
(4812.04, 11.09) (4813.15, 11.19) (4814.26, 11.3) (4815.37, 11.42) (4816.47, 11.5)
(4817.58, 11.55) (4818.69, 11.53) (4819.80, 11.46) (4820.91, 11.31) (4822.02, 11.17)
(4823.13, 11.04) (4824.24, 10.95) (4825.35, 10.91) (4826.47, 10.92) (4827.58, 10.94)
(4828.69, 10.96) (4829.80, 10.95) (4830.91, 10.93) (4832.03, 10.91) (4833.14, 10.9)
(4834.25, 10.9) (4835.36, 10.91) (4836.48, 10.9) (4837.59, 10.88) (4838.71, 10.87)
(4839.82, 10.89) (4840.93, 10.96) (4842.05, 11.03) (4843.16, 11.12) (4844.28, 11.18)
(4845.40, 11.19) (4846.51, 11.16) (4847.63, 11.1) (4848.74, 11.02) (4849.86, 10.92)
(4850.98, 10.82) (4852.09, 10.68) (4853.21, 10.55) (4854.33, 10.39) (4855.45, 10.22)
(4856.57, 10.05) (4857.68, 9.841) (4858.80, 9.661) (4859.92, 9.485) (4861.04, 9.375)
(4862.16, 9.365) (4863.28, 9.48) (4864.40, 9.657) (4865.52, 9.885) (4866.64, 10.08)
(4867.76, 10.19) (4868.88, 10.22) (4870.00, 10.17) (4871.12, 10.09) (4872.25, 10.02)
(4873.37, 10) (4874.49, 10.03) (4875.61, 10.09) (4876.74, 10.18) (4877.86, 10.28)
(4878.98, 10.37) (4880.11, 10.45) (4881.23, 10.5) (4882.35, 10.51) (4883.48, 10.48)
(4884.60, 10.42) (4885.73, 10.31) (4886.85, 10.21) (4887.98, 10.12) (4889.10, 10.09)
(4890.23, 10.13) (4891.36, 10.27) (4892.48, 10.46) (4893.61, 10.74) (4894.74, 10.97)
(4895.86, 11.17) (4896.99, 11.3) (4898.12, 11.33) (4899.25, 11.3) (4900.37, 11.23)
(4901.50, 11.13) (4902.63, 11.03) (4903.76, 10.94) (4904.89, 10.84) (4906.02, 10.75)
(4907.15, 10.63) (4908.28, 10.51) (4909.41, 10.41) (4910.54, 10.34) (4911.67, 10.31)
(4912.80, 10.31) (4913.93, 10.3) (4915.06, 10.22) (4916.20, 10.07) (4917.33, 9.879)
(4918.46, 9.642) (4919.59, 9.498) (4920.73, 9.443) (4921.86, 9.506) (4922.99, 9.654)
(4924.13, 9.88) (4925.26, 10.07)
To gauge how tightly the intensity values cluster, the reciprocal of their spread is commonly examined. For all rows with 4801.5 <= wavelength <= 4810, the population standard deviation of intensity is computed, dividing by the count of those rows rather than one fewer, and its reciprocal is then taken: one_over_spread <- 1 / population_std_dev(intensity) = 45.0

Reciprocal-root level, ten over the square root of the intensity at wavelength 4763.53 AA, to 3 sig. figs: 3.04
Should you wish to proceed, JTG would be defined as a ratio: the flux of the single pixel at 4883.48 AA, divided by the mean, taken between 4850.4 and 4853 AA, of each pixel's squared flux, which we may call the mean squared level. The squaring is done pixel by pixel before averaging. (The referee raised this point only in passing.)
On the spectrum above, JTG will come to 0.091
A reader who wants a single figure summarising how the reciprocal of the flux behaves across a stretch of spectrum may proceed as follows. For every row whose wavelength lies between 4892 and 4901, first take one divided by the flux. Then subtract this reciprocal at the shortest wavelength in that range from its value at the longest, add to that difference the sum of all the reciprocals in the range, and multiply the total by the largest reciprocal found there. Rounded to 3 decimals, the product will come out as 0.069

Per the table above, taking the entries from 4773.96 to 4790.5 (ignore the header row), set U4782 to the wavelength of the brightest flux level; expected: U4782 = 4774.51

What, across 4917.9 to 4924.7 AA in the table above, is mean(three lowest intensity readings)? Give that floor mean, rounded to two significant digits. 9.5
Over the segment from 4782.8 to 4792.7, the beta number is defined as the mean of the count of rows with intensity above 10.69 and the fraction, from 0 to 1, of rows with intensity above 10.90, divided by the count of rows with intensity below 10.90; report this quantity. 0.94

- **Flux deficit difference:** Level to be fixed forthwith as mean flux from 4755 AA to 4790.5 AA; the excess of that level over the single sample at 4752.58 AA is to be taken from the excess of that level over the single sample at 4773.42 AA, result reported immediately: -0.53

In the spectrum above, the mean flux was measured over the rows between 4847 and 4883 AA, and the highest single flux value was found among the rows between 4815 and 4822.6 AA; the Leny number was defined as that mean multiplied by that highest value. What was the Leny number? 118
